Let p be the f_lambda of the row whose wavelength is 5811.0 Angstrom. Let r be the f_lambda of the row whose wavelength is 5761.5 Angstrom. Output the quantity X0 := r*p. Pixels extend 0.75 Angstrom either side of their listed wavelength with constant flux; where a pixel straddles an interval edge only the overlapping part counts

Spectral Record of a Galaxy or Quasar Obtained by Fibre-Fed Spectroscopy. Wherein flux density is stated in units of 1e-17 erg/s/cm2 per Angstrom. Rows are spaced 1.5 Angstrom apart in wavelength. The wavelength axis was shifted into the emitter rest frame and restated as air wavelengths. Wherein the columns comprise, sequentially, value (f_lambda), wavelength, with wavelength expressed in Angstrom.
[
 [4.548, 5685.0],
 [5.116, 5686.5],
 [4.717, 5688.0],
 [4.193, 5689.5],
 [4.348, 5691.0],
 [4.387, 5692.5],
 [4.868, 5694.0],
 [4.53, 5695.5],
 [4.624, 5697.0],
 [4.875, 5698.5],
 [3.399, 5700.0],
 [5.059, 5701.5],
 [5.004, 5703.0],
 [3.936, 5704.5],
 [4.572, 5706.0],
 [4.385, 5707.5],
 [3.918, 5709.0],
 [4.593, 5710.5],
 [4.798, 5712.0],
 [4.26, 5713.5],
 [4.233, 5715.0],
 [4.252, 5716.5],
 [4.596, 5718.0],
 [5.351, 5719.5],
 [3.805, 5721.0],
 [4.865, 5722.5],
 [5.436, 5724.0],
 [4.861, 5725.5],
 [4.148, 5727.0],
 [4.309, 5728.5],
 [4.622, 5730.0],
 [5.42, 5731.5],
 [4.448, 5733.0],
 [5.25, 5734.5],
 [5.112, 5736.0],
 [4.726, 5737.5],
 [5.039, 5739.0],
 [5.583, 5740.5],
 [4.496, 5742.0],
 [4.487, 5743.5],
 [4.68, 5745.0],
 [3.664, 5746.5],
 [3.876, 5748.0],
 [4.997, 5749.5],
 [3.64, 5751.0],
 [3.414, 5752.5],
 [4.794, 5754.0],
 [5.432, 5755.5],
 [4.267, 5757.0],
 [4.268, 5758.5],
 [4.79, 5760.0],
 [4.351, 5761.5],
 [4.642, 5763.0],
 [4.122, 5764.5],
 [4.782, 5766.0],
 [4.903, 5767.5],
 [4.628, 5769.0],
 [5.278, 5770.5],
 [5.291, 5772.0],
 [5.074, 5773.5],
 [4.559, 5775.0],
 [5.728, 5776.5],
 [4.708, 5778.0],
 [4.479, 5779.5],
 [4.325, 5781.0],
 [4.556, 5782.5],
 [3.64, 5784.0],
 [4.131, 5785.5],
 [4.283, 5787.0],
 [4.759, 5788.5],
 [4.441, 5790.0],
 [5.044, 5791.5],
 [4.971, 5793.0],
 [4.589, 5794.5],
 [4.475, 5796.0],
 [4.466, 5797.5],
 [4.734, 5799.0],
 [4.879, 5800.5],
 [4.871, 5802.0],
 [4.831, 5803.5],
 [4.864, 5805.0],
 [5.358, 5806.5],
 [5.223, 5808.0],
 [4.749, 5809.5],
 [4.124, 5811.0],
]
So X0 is 18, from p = 4.124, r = 4.351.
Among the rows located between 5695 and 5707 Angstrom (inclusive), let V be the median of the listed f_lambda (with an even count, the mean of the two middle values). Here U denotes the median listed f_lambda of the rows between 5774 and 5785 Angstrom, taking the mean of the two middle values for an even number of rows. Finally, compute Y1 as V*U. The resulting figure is 20.9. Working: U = 4.56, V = 4.6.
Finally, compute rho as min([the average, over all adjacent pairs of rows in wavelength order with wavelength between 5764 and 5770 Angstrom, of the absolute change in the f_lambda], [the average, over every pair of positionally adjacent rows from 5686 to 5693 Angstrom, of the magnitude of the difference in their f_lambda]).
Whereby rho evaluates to 0.28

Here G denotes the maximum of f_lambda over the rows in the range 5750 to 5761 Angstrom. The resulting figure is 5.432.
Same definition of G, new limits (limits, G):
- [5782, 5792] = 5.044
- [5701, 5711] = 5.059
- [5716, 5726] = 5.436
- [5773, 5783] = 5.728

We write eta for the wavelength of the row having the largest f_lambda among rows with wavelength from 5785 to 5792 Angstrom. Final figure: 5791.5 Angstrom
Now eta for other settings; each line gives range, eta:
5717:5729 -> 5724.0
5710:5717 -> 5712.0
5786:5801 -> 5791.5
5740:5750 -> 5740.5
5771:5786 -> 5776.5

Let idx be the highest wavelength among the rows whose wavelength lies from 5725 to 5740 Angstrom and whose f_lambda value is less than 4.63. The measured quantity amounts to 5733.0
